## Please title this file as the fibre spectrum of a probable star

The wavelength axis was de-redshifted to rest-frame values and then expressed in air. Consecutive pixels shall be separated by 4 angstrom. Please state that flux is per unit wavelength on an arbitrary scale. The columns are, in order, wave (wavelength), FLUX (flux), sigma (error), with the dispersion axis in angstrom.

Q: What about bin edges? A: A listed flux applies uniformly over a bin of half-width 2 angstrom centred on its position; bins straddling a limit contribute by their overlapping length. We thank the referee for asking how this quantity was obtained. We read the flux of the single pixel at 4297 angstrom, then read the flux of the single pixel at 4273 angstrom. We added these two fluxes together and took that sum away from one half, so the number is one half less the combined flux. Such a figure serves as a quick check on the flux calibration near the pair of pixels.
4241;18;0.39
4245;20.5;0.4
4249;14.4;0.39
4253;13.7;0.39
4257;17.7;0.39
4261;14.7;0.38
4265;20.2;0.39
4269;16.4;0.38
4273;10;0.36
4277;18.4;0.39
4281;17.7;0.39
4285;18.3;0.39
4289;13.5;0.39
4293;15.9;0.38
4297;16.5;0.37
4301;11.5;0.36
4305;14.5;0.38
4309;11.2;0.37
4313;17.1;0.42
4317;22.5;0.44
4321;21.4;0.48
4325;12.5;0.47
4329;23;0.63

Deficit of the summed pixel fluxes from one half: -26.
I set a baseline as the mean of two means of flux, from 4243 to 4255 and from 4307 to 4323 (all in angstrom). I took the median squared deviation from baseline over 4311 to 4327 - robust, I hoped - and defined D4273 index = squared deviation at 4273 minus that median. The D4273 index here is 31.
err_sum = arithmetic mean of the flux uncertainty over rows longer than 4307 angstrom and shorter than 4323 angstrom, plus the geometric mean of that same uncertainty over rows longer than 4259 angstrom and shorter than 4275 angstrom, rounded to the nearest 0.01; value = 0.80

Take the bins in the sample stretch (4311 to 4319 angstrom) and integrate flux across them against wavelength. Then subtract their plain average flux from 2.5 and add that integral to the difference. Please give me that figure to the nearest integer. 141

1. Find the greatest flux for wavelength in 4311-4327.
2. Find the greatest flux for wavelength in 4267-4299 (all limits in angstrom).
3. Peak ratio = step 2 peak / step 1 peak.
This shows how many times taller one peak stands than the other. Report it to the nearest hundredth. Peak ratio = 0.82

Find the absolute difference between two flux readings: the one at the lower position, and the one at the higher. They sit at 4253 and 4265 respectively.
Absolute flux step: 6.5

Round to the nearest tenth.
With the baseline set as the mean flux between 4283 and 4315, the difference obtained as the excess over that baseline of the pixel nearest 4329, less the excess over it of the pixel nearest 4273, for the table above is 13.0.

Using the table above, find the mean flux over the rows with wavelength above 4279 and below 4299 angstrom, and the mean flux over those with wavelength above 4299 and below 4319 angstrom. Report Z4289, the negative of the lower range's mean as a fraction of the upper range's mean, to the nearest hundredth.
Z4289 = -1.07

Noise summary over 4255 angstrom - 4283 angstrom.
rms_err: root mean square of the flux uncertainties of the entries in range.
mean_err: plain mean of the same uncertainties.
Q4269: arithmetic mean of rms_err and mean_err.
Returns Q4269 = 0.383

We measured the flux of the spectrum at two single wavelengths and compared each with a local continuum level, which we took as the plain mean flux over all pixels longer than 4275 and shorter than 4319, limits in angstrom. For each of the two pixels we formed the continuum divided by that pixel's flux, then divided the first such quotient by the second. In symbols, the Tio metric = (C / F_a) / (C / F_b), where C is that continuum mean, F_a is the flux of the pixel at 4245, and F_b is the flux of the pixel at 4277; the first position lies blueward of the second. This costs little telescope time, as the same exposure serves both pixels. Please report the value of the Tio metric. 0.90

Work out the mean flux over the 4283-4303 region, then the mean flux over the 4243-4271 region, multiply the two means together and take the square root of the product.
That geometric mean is 15.9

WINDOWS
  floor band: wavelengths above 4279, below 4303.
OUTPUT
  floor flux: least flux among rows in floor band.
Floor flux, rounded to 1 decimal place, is 11.5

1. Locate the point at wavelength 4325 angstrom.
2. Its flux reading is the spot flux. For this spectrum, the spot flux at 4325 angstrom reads 12.5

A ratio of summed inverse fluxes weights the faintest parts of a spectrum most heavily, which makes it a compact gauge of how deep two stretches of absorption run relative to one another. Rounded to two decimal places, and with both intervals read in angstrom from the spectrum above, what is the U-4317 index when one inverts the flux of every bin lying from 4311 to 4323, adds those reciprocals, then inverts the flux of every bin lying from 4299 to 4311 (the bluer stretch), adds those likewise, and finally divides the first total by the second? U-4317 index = 0.61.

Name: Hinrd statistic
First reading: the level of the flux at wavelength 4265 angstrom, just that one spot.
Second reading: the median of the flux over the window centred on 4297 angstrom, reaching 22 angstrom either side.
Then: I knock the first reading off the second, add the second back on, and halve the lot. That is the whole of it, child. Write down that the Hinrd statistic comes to 6.4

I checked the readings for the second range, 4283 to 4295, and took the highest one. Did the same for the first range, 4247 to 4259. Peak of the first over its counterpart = 1.0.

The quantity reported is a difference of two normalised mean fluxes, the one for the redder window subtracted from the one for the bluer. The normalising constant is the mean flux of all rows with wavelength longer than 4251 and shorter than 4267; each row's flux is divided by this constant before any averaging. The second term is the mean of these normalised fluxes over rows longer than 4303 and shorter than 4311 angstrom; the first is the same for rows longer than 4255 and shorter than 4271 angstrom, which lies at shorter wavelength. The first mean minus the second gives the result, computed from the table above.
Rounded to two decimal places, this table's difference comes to 0.27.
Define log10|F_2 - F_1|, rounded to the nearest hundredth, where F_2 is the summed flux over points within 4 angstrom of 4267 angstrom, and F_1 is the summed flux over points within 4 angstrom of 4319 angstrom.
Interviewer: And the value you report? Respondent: 0.86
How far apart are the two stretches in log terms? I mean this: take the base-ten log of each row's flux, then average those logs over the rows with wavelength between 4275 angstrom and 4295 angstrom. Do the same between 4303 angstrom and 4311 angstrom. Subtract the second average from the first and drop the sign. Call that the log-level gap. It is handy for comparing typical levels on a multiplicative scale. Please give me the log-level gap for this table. 0.12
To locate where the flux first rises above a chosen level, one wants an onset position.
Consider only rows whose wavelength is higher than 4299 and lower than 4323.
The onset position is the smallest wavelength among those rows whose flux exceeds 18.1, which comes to 4317 angstrom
